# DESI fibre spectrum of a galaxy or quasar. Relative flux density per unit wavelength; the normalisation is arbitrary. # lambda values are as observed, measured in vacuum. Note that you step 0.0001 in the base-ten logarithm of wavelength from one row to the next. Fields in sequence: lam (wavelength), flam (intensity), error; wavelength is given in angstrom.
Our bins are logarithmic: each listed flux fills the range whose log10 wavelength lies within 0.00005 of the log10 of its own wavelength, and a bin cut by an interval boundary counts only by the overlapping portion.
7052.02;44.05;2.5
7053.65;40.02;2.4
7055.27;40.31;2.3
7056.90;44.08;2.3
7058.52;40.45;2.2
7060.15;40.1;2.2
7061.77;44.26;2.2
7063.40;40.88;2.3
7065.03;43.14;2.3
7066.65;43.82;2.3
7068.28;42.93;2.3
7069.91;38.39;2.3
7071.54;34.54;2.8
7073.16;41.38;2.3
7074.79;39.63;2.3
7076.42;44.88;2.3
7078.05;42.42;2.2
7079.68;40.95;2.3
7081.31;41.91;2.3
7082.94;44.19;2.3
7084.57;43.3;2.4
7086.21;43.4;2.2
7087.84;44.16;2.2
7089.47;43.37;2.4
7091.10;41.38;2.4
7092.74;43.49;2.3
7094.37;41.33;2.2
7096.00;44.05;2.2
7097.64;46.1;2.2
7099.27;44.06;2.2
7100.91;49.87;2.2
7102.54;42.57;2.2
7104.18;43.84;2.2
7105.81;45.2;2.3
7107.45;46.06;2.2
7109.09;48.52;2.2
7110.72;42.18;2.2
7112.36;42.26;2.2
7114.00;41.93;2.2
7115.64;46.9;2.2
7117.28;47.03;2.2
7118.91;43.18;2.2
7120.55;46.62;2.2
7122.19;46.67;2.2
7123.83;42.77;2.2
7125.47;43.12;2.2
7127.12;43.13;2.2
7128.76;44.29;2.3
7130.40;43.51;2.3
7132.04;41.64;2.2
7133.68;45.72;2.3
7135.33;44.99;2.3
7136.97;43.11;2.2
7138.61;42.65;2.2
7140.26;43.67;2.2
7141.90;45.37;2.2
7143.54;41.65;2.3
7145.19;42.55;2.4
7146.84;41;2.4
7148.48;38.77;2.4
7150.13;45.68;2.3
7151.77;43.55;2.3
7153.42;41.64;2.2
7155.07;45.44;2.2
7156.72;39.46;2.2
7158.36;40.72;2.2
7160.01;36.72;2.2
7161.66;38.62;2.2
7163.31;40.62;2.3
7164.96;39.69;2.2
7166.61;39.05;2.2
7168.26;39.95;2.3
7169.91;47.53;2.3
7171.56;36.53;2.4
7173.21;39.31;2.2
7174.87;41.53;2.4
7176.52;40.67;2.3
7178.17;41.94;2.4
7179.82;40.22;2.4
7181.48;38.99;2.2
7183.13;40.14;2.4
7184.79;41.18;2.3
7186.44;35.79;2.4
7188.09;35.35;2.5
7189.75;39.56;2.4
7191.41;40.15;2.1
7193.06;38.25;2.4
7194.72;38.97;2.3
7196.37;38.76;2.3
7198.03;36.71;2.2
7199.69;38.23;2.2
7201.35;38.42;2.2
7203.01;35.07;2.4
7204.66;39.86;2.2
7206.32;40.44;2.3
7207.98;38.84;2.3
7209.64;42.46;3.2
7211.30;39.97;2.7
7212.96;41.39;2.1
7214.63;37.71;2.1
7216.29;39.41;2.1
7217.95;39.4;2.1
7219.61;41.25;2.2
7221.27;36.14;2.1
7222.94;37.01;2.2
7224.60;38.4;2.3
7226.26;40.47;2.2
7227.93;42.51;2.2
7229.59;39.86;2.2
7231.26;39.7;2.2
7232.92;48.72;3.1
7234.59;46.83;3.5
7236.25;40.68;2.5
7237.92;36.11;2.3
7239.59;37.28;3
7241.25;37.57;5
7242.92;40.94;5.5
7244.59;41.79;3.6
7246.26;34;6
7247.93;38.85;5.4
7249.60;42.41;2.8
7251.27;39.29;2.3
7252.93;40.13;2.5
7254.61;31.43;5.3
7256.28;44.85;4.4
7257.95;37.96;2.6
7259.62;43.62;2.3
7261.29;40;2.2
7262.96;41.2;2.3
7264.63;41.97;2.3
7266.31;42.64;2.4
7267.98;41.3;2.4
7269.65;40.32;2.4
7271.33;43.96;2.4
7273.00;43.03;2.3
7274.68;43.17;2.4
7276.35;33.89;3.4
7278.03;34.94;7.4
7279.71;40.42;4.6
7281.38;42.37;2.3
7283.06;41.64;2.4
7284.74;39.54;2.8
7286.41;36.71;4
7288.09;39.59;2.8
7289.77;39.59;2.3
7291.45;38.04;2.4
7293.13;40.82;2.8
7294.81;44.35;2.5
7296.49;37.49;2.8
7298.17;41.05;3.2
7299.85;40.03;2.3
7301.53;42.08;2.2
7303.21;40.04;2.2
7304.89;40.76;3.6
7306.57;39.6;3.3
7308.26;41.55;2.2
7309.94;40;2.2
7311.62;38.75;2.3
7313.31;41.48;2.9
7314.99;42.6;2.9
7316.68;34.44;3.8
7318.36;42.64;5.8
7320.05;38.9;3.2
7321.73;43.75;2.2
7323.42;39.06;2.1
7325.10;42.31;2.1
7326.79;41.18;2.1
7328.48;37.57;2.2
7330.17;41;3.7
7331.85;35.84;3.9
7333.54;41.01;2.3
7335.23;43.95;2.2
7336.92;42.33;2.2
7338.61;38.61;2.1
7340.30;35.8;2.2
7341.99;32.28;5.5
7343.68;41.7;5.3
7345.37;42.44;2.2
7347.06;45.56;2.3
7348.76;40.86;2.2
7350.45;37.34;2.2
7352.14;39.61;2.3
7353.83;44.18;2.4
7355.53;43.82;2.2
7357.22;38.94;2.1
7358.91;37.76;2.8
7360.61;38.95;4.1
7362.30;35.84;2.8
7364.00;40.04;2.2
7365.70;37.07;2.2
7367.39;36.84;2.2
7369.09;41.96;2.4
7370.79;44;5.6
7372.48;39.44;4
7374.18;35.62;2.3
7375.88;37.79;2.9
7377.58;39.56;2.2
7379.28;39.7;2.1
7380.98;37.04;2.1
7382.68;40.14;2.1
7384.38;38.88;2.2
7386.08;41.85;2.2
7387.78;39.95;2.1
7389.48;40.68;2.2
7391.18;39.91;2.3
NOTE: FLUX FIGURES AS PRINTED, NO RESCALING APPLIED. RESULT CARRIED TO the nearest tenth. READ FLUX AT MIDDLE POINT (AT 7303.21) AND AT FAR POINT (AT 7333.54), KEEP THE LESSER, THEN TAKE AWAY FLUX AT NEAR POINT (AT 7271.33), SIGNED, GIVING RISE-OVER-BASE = -3.9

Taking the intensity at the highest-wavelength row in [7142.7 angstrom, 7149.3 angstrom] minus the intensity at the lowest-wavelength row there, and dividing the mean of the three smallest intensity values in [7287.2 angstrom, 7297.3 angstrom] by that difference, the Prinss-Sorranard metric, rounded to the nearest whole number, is -13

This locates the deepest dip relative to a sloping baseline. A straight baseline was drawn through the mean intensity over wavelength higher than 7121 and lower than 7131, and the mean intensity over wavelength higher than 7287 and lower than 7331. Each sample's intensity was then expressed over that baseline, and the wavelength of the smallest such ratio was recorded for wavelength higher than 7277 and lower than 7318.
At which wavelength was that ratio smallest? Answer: 7278.03 angstrom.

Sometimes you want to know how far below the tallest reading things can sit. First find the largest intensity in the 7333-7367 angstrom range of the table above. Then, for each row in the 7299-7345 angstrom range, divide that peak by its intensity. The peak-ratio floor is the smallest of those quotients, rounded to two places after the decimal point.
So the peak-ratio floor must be 1.04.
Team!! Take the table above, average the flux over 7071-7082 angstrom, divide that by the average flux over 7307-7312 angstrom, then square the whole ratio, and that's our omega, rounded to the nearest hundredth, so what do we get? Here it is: 1.04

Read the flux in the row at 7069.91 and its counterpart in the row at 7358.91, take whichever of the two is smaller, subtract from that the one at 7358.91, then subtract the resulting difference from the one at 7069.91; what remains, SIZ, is 38.4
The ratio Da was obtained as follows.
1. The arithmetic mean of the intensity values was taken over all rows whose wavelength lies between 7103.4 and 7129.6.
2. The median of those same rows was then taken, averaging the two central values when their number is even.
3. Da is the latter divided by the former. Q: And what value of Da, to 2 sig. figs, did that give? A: 0.99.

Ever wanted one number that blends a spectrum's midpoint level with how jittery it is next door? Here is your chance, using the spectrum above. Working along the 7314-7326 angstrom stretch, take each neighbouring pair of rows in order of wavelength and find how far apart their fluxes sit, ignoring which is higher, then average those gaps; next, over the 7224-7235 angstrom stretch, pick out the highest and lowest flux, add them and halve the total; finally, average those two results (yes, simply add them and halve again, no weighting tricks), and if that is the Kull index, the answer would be 24.5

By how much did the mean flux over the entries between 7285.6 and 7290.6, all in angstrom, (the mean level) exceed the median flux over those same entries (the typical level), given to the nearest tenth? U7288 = -1.0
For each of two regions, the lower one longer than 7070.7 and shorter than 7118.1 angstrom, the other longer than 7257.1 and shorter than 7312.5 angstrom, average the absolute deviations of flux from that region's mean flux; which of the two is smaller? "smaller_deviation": 1.8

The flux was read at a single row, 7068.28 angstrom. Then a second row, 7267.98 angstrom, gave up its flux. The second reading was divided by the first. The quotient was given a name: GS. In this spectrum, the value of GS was 0.96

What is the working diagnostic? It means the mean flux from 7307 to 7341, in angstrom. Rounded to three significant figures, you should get 40.1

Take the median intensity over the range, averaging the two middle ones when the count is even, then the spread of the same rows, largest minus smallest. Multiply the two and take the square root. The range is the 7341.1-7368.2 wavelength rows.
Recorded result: 23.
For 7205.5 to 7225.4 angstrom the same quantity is 16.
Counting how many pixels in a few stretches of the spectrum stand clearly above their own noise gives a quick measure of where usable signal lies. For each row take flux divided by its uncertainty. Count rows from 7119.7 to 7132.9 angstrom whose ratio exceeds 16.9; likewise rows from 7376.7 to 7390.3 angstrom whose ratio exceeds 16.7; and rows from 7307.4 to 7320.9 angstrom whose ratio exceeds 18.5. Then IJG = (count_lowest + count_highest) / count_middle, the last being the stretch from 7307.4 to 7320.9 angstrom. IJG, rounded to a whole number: 16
